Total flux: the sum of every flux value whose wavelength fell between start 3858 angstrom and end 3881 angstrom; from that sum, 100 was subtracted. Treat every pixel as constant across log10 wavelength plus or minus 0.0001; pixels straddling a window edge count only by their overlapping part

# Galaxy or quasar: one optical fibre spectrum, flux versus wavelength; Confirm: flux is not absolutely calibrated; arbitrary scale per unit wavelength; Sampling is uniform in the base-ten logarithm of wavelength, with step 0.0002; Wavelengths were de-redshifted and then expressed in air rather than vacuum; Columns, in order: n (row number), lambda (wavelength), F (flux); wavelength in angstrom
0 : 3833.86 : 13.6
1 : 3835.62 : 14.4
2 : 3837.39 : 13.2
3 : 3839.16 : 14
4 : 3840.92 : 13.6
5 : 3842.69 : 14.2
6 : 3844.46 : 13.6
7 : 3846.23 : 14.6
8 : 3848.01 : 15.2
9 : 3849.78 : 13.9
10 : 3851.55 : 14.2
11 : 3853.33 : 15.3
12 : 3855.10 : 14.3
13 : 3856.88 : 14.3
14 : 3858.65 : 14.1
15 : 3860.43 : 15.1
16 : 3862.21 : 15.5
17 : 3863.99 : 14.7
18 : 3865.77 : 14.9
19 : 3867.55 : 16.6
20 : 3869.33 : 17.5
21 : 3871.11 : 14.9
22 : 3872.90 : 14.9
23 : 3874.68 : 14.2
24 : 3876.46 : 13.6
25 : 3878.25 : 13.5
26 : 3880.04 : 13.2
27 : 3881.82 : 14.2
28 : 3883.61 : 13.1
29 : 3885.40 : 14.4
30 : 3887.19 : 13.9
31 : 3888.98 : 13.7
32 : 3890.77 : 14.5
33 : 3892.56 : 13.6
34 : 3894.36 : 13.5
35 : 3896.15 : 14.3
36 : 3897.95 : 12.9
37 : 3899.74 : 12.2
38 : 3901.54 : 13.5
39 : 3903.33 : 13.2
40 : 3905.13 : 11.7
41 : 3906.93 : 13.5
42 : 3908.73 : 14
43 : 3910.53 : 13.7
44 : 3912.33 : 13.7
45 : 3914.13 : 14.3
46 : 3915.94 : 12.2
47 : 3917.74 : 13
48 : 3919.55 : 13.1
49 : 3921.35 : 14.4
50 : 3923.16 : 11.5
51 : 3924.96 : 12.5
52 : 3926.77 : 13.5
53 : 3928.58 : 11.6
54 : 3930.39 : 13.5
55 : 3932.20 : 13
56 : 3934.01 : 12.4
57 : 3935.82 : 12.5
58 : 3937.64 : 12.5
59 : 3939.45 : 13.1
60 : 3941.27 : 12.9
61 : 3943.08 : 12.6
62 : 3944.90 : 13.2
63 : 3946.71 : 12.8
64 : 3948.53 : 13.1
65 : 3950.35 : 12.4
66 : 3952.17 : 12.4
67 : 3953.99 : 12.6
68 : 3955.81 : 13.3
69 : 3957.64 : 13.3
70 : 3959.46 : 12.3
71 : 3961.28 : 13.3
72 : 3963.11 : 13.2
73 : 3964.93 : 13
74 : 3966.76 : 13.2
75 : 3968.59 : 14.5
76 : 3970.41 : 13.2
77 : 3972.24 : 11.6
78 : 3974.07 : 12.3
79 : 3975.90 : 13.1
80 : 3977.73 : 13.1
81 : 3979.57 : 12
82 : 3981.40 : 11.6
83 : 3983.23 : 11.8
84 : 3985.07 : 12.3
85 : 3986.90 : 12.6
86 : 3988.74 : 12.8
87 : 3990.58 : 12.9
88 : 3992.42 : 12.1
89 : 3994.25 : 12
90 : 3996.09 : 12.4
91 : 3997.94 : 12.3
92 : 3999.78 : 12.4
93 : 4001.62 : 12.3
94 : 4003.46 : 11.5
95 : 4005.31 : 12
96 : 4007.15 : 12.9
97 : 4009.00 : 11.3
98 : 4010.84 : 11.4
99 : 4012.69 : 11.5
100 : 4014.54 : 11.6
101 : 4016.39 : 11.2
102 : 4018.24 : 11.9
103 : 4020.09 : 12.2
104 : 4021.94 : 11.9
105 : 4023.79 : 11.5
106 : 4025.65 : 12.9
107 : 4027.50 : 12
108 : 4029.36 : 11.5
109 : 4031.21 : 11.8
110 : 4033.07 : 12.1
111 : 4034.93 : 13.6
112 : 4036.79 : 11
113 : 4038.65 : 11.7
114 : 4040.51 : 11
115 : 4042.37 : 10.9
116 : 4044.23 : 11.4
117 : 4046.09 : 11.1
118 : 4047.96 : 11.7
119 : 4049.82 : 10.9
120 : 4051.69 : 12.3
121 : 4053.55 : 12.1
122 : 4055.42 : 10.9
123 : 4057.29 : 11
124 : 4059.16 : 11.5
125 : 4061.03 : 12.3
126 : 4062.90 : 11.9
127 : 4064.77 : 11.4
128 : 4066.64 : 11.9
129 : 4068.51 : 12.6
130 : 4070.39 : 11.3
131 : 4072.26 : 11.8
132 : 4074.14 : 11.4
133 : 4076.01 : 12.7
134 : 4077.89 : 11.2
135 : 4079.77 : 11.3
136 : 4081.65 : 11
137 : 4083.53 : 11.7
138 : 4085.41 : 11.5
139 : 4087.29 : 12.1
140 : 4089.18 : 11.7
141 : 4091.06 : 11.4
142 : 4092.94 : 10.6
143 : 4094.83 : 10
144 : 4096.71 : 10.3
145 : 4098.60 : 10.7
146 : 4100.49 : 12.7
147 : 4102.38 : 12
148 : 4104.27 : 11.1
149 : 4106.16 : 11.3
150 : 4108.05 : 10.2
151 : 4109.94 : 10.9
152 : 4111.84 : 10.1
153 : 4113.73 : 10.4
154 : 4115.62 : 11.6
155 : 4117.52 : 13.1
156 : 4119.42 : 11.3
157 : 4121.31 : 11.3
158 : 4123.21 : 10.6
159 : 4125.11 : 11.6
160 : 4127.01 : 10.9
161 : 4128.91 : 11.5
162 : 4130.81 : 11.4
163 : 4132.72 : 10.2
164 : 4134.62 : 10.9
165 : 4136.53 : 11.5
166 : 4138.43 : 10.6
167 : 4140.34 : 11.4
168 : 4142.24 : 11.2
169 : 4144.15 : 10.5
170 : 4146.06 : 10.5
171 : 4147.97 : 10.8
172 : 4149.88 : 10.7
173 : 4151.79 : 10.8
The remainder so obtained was 93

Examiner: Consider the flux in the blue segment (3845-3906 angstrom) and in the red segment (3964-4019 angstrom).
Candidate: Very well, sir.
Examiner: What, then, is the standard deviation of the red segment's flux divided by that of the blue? 0.66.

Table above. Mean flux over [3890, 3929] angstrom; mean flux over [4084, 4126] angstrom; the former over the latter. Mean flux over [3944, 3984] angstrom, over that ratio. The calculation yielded 10.9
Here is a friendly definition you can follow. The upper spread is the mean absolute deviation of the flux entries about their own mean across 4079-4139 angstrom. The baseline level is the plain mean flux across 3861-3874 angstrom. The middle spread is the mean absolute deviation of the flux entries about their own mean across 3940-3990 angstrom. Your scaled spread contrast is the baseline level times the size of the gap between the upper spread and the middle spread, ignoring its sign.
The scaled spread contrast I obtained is 1.2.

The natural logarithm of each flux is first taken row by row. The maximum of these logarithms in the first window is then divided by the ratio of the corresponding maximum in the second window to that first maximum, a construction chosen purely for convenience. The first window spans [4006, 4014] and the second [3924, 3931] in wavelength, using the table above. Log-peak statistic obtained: 2.51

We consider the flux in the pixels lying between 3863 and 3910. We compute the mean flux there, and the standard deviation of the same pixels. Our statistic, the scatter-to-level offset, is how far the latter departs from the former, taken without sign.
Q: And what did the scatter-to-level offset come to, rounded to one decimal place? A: 12.8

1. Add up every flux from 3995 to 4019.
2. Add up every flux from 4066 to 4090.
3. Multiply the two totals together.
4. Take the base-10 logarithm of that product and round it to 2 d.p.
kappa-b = 4.37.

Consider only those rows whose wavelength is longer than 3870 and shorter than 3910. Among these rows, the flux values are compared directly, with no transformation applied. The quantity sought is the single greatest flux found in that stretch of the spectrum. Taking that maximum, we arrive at 14.9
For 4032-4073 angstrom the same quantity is 13.6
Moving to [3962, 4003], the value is 14.5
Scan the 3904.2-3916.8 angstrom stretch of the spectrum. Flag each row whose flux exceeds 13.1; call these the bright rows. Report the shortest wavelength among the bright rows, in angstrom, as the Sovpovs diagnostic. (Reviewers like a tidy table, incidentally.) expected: 3906.93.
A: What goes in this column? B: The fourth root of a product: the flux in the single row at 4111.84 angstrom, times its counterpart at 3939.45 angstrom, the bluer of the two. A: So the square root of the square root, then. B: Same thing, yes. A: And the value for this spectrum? 3.39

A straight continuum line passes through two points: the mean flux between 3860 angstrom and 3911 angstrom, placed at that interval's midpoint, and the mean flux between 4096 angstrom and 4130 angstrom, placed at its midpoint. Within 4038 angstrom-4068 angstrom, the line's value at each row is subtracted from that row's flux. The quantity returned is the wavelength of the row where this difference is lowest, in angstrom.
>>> 4042.37 angstrom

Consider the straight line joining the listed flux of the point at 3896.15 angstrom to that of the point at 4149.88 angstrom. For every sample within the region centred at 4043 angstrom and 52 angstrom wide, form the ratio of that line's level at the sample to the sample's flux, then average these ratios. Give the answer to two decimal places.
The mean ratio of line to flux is 1.04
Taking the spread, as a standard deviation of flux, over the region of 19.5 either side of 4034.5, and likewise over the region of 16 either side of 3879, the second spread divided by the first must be 1.7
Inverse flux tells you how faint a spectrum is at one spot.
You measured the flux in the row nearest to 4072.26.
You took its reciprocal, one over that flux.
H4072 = 0.0847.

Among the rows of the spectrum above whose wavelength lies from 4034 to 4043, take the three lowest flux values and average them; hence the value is 11.0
